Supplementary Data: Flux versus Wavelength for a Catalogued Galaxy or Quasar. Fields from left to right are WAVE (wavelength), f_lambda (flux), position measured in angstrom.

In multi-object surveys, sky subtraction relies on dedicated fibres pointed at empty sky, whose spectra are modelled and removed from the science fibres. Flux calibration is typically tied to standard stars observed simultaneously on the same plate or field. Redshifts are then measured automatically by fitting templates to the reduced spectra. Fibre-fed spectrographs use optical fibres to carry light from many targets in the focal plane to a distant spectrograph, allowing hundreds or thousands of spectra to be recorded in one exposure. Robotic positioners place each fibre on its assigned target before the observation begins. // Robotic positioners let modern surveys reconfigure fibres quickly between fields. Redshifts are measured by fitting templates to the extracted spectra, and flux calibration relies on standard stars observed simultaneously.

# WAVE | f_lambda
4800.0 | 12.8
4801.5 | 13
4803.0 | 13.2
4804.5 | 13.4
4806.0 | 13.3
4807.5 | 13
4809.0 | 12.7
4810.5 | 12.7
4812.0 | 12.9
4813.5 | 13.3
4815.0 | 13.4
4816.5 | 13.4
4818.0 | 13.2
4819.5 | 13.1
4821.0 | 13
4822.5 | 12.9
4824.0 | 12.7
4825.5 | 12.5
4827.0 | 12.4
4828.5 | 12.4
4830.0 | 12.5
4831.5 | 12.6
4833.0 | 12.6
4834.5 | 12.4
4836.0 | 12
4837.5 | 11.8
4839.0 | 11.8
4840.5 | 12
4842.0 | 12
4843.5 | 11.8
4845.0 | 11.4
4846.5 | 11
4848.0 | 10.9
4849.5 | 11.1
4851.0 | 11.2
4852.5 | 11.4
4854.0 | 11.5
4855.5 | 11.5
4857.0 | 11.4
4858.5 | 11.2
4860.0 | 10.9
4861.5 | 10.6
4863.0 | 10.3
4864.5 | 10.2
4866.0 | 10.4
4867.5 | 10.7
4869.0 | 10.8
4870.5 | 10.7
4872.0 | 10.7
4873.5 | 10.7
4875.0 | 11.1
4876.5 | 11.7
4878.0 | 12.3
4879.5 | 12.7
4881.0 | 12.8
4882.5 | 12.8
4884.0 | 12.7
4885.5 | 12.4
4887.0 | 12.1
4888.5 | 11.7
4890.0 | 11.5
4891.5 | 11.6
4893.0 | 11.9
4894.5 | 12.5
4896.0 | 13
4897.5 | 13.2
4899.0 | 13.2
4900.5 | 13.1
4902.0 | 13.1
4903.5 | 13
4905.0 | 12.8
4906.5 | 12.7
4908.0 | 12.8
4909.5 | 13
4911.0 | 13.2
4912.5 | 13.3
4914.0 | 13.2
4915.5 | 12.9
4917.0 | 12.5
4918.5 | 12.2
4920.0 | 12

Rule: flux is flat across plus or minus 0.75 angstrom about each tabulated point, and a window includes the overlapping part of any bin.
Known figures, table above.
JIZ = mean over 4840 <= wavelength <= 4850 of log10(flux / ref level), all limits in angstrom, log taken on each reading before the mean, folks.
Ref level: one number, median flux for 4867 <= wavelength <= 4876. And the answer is 0.029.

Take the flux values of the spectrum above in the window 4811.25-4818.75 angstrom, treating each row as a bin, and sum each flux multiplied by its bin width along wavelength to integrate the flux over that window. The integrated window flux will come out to 99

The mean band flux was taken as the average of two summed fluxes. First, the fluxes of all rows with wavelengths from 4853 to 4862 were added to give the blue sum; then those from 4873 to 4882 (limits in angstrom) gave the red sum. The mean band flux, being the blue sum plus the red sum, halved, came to 69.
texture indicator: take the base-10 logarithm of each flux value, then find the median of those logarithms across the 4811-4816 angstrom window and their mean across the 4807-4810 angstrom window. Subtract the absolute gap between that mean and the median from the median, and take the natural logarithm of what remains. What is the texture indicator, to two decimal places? 0.10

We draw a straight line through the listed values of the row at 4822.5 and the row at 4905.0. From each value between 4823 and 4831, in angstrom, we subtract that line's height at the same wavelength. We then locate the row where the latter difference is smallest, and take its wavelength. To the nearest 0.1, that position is 4827.0 angstrom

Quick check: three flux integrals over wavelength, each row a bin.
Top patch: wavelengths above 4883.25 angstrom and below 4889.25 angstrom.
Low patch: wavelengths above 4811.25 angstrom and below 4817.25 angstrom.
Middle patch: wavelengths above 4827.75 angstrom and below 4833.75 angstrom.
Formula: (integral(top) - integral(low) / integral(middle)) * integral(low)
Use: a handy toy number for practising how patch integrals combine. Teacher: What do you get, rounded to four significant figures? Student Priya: 5747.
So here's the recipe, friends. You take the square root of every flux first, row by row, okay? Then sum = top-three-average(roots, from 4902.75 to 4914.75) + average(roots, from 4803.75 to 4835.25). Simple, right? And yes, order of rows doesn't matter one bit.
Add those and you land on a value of 7.23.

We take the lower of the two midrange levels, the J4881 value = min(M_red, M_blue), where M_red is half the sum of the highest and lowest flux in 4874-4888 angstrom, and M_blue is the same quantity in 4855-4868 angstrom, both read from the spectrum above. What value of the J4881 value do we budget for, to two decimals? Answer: 10.85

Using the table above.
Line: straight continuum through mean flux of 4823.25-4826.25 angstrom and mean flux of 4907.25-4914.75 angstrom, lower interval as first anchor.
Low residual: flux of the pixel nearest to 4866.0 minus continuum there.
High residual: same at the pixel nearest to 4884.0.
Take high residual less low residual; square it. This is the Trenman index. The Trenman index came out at 4.8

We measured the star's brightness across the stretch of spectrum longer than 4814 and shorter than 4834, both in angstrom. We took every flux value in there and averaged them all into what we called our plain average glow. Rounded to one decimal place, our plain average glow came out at 12.8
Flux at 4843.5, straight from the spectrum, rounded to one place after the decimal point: 11.8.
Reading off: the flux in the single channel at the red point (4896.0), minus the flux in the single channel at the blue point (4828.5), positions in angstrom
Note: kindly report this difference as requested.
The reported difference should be 0.6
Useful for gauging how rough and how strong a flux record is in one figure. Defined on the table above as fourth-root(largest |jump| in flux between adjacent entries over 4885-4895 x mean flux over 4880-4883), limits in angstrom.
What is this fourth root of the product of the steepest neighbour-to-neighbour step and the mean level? 1.66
